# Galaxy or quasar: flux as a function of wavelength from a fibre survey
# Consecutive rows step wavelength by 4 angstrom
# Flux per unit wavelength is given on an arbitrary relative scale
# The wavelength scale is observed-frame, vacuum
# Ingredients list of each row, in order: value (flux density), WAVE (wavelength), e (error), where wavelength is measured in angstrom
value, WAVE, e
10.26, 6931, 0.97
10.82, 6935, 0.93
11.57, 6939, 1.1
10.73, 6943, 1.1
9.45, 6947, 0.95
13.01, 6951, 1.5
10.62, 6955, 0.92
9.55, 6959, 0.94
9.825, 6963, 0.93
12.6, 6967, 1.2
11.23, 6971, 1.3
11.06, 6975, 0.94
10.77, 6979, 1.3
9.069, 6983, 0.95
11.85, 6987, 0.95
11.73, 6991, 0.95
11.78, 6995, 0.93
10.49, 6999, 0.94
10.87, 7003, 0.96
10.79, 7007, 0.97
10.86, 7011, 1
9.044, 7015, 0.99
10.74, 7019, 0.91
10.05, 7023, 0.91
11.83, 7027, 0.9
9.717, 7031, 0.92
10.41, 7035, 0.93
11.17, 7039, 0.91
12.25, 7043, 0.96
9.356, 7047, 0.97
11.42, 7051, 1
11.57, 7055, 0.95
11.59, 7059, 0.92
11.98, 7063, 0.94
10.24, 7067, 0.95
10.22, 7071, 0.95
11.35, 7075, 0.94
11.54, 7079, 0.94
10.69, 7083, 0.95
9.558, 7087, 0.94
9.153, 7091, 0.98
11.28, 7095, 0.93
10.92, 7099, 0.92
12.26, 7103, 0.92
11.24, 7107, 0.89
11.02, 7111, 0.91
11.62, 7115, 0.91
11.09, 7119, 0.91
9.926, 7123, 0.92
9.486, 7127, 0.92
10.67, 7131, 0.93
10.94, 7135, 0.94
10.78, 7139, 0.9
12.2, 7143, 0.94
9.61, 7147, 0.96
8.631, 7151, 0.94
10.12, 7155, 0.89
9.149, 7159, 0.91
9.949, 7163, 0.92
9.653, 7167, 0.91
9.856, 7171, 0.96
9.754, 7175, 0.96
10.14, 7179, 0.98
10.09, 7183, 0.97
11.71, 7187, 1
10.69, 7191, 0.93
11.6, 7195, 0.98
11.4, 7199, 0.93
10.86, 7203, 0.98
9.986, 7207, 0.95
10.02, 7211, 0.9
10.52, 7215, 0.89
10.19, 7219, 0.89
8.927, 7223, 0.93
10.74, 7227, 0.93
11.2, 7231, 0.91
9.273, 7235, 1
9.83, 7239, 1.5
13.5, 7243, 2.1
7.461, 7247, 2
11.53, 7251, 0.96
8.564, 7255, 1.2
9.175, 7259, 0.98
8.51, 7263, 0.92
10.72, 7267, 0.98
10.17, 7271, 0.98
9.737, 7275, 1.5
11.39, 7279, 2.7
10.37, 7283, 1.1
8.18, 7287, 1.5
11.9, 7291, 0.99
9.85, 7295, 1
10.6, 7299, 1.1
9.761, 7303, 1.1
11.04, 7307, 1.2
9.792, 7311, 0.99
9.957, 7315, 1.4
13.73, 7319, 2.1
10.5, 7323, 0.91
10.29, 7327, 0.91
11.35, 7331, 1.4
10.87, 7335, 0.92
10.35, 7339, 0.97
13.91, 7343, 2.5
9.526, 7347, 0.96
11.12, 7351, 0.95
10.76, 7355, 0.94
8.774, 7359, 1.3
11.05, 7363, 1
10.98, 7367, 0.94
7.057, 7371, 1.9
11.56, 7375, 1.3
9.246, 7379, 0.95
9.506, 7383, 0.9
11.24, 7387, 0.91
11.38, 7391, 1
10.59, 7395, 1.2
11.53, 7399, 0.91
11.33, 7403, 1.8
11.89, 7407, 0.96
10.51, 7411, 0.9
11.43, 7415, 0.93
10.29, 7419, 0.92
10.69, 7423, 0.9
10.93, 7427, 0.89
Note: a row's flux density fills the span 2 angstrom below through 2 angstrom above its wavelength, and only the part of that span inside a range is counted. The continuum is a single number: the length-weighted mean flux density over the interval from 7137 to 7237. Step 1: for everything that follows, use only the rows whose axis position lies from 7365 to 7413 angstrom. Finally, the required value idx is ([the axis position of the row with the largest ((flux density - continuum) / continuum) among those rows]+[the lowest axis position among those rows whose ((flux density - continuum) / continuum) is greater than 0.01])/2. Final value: 7387 angstrom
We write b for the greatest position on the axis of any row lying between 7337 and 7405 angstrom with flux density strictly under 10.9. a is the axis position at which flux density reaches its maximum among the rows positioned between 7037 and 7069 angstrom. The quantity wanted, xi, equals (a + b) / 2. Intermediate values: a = 7043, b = 7395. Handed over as 7219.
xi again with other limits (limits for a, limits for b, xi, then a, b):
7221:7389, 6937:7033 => 7187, 7343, 7031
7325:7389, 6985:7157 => 7249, 7343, 7155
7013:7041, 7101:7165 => 7095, 7027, 7163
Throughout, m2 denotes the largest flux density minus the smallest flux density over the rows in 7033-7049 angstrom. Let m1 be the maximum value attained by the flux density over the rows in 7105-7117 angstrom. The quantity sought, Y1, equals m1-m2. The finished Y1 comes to 8.7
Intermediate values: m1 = 11.62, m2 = 2.9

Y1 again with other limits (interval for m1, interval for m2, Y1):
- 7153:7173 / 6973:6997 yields 7.3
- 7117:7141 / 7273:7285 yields 9.4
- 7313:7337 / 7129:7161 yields 10.2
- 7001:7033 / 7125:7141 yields 10.4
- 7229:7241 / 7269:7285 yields 9.5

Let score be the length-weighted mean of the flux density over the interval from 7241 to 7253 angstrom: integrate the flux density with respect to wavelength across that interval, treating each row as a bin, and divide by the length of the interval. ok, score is 10.8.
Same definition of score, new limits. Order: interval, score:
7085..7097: 10.0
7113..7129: 10.5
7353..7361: 9.8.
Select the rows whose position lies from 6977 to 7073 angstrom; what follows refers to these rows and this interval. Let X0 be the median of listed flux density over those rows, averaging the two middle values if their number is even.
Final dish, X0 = 10.8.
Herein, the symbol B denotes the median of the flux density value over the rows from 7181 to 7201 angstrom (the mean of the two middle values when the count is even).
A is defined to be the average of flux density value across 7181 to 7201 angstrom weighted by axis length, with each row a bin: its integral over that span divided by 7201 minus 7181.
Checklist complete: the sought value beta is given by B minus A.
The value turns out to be 0.30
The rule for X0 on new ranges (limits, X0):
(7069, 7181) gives 10.4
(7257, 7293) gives 10.2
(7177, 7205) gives 10.9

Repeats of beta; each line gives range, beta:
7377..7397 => 0.20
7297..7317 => -0.27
